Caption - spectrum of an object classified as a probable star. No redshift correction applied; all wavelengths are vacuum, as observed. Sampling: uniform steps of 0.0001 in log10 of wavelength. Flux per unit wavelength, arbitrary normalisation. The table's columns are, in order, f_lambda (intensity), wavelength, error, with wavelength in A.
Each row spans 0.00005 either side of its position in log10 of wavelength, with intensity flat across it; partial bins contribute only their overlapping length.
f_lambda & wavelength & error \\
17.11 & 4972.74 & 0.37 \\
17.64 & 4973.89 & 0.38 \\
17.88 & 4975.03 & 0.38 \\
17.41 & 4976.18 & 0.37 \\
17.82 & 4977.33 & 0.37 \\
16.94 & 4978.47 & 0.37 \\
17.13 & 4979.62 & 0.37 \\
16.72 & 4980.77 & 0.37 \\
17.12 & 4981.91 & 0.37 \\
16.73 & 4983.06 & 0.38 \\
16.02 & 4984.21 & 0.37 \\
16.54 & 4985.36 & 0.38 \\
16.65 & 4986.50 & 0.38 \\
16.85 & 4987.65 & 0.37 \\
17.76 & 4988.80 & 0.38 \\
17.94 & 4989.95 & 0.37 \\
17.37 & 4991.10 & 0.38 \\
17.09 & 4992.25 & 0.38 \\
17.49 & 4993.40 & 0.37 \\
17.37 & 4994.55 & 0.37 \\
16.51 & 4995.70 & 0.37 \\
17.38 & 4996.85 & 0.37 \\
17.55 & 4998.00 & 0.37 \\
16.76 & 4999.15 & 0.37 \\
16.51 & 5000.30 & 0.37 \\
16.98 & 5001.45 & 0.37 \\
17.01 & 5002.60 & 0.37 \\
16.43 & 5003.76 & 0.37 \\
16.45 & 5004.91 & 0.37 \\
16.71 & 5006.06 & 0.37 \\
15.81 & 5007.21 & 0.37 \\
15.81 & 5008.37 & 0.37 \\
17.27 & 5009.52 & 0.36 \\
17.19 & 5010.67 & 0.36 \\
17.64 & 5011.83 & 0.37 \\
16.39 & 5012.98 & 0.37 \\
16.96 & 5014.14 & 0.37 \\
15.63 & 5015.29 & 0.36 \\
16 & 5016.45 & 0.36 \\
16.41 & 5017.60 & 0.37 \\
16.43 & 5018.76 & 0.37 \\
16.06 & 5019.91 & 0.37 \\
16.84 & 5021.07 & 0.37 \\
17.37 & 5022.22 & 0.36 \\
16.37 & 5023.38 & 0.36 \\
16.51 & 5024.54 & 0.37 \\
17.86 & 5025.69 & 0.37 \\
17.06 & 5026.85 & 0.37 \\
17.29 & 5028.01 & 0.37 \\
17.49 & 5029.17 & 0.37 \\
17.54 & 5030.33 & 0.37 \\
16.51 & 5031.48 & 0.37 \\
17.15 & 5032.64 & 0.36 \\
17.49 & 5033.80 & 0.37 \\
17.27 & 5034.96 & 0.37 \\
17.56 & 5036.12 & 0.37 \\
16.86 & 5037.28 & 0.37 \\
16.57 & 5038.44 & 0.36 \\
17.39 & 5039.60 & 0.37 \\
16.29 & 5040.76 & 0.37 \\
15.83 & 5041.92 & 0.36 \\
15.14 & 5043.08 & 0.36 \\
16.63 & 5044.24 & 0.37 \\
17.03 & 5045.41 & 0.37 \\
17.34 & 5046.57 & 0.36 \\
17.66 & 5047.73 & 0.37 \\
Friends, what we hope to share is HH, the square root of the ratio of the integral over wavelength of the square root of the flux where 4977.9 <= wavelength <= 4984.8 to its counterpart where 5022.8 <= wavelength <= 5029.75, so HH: 0.99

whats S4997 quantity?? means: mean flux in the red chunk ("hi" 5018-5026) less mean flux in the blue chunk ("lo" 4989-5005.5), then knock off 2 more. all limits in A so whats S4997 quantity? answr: -2.3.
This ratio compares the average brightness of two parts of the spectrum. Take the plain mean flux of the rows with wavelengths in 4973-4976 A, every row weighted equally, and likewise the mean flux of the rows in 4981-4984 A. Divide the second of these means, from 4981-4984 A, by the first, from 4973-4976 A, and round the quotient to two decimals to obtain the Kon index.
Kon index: 0.95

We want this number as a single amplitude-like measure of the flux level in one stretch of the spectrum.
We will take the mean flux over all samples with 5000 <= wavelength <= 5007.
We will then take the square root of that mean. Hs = 4.08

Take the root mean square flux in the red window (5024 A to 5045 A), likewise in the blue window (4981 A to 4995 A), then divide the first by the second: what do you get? 0.99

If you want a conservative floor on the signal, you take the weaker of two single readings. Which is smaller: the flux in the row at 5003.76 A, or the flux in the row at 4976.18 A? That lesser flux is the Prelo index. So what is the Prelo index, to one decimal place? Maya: 16.4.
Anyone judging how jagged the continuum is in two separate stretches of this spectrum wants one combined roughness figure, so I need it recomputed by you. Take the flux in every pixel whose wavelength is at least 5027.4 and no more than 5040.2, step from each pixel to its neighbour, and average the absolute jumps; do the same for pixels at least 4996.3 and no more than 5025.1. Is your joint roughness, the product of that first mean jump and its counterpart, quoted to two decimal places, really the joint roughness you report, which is 0.23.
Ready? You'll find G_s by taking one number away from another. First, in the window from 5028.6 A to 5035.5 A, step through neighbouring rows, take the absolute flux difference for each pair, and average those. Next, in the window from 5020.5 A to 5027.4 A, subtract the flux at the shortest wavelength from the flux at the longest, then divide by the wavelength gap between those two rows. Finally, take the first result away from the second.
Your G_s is -0.42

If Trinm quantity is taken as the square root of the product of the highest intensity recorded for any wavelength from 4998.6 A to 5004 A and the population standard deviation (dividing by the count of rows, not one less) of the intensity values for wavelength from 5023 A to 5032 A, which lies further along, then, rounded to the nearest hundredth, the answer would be 2.98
